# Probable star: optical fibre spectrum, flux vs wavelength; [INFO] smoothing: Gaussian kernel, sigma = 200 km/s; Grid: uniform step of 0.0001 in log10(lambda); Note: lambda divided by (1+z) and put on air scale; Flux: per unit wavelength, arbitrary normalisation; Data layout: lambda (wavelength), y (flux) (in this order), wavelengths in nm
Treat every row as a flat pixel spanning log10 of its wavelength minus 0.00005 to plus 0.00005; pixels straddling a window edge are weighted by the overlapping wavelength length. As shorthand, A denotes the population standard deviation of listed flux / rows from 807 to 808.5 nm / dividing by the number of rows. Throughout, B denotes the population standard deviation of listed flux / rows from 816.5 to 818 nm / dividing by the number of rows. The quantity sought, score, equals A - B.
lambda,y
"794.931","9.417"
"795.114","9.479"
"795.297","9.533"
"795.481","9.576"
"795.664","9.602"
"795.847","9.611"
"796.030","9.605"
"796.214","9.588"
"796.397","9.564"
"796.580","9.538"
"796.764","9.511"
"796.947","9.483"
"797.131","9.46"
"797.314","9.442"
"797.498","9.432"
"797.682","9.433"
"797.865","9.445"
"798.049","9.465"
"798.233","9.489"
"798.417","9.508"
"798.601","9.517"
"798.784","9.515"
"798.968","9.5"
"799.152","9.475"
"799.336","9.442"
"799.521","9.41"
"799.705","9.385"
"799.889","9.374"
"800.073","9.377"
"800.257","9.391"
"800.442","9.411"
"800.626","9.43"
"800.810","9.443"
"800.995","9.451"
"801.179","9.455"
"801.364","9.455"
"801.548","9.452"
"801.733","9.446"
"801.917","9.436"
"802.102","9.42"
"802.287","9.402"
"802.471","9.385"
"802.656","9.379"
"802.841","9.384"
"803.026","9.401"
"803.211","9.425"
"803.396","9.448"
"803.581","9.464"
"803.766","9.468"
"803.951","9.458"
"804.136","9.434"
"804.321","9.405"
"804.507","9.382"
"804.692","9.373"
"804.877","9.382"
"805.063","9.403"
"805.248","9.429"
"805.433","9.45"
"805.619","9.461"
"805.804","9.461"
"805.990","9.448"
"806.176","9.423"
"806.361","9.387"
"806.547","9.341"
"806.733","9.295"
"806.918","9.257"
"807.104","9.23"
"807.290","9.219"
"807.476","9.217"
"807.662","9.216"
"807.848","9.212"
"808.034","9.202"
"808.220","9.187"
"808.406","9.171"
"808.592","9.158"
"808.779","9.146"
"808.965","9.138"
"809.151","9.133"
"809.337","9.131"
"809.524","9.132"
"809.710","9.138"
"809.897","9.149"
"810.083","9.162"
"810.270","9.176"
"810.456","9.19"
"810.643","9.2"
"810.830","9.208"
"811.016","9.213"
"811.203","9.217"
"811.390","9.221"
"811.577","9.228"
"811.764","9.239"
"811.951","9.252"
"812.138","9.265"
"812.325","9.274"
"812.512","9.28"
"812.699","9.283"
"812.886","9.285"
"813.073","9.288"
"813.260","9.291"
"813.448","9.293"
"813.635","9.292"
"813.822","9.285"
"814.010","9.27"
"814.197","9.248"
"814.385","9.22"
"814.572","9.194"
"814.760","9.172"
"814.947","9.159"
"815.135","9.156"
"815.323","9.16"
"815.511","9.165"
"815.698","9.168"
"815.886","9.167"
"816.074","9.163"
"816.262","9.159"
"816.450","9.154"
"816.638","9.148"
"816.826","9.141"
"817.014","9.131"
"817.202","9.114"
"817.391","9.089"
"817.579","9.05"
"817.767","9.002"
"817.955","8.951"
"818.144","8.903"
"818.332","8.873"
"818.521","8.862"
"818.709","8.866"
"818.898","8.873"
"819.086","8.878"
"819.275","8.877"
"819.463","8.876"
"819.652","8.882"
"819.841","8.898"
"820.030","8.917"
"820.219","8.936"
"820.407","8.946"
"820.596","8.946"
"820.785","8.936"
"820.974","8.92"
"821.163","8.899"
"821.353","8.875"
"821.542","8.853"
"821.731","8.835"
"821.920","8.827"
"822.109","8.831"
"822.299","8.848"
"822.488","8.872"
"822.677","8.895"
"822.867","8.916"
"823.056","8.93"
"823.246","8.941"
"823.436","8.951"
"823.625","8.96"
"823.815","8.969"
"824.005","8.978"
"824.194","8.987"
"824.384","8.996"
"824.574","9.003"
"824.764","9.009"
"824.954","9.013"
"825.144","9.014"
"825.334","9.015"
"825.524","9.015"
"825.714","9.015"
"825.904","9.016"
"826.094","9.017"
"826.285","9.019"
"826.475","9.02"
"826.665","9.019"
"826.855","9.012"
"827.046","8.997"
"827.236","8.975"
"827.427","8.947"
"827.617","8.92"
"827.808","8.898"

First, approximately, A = 0.018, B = 0.067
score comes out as -0.049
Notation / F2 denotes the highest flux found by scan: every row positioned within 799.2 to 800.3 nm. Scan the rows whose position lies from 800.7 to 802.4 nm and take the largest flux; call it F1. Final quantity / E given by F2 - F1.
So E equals 0.0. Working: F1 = 9.455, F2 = 9.442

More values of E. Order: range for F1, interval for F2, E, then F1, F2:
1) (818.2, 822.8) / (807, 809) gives 0.3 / 8.946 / 9.23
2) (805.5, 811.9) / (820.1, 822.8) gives -0.5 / 9.461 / 8.946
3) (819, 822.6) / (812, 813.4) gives 0.3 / 8.946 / 9.291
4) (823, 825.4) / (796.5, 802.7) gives 0.5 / 9.015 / 9.538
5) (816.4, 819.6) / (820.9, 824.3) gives -0.2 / 9.154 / 8.987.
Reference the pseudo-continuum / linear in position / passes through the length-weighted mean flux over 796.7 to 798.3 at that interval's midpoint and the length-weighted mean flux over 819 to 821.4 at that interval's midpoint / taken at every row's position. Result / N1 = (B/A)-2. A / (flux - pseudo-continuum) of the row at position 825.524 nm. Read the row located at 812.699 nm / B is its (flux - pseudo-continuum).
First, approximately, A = 0.24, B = 0.19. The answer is -1.2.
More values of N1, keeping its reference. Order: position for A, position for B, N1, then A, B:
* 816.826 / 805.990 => -0.7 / 0.15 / 0.19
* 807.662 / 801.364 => 21.2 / 0.00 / 0.09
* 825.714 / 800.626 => -1.8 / 0.25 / 0.05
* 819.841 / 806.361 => -11.1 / -0.02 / 0.14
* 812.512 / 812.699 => -1.0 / 0.19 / 0.19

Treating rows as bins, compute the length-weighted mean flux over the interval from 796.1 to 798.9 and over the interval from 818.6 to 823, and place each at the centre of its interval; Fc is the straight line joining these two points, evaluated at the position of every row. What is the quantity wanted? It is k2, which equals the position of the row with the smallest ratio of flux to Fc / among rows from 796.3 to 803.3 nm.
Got 797.498 nm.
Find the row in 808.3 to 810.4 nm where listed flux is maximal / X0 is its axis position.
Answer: 810.270 nm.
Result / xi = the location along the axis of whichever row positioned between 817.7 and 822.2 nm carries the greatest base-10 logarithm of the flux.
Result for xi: 817.767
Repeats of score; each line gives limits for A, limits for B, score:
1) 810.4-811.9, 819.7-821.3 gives -0.004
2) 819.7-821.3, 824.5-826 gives 0.014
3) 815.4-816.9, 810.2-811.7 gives -0.007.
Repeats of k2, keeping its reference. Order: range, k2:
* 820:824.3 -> 821.920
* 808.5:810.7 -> 809.151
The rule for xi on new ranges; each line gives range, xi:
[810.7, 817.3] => 813.448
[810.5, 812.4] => 812.325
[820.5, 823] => 820.596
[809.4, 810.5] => 810.456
